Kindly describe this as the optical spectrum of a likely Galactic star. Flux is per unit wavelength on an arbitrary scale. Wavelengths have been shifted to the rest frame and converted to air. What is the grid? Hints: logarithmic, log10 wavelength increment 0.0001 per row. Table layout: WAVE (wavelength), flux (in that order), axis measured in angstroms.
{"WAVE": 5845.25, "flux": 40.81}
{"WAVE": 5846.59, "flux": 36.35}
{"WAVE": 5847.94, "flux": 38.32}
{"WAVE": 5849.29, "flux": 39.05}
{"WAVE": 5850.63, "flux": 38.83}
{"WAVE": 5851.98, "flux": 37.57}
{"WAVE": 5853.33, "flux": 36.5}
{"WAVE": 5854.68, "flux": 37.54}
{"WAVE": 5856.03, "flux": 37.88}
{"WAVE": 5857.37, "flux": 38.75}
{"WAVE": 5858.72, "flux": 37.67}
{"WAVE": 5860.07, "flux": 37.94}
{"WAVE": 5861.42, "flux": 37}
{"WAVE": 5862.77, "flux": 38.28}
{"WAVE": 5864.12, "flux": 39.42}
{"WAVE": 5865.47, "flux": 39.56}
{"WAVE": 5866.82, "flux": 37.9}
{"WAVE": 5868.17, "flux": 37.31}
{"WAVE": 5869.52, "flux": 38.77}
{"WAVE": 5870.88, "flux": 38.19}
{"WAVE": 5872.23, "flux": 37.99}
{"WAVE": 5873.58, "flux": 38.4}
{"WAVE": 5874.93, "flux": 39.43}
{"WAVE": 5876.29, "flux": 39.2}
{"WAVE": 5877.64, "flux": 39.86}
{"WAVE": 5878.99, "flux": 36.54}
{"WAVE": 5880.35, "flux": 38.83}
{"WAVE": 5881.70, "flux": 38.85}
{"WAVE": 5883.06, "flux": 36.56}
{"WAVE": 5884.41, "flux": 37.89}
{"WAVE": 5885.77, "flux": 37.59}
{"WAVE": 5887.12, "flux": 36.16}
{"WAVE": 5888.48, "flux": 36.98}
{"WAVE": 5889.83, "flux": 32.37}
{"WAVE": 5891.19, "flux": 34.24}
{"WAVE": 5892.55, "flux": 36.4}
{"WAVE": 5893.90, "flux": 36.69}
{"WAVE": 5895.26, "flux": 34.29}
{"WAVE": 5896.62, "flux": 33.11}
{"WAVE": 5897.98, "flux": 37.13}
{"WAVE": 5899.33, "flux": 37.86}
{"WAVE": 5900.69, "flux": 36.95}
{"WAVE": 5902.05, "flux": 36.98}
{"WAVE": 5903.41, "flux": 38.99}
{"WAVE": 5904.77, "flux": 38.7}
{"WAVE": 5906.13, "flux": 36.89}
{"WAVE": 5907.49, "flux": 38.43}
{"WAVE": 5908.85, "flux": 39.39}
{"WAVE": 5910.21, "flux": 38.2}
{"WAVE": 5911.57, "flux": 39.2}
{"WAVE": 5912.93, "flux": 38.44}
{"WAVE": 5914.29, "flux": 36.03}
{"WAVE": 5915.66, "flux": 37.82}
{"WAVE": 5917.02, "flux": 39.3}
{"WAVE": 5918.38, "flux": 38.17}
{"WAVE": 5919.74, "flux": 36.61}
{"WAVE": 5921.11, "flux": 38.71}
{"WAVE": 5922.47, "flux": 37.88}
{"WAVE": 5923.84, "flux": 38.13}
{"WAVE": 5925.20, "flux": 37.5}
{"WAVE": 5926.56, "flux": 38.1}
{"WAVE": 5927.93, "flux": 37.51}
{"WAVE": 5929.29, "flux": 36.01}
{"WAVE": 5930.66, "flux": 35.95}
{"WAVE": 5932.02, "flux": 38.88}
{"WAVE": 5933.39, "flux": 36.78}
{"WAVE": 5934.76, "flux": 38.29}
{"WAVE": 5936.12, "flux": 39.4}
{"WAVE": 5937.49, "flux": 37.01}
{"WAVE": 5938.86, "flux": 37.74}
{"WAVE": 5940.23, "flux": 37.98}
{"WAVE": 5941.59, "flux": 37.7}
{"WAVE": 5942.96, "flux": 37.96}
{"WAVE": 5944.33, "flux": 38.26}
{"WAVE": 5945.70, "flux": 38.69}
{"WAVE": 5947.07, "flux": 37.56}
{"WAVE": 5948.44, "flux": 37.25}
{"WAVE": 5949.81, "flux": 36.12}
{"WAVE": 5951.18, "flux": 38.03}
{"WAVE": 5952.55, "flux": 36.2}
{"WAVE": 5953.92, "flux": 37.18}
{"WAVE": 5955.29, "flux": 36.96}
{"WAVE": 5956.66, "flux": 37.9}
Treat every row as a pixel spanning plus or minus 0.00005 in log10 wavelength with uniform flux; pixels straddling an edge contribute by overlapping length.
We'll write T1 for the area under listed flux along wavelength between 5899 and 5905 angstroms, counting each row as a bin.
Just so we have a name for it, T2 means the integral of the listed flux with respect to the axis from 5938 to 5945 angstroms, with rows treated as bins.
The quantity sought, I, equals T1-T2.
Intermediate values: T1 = 227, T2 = 265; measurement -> -38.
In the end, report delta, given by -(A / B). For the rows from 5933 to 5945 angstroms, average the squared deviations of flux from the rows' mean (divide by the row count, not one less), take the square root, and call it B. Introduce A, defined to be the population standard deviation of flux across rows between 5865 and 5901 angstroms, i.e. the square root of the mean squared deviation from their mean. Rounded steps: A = 1.9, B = 0.7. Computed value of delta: -2.60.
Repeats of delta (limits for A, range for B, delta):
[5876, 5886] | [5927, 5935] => -1.04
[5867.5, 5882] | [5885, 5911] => -0.48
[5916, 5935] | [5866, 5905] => -0.55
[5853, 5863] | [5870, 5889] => -0.59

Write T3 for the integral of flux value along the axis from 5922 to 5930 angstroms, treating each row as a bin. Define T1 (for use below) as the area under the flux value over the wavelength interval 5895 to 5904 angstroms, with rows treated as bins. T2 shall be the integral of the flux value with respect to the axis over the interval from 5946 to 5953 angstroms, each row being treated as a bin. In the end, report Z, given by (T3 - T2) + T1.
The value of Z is 369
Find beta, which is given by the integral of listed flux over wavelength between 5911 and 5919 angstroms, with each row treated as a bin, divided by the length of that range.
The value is 38.14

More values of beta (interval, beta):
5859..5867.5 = 38.32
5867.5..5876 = 38.36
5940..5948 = 38.02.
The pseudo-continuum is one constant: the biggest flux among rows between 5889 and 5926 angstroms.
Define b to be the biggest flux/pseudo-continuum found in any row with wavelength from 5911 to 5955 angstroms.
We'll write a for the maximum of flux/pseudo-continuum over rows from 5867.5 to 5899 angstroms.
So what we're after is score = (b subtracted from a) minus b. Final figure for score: -0.99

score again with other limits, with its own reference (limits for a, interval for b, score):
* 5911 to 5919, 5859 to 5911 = -1.03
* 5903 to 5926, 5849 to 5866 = -1.01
